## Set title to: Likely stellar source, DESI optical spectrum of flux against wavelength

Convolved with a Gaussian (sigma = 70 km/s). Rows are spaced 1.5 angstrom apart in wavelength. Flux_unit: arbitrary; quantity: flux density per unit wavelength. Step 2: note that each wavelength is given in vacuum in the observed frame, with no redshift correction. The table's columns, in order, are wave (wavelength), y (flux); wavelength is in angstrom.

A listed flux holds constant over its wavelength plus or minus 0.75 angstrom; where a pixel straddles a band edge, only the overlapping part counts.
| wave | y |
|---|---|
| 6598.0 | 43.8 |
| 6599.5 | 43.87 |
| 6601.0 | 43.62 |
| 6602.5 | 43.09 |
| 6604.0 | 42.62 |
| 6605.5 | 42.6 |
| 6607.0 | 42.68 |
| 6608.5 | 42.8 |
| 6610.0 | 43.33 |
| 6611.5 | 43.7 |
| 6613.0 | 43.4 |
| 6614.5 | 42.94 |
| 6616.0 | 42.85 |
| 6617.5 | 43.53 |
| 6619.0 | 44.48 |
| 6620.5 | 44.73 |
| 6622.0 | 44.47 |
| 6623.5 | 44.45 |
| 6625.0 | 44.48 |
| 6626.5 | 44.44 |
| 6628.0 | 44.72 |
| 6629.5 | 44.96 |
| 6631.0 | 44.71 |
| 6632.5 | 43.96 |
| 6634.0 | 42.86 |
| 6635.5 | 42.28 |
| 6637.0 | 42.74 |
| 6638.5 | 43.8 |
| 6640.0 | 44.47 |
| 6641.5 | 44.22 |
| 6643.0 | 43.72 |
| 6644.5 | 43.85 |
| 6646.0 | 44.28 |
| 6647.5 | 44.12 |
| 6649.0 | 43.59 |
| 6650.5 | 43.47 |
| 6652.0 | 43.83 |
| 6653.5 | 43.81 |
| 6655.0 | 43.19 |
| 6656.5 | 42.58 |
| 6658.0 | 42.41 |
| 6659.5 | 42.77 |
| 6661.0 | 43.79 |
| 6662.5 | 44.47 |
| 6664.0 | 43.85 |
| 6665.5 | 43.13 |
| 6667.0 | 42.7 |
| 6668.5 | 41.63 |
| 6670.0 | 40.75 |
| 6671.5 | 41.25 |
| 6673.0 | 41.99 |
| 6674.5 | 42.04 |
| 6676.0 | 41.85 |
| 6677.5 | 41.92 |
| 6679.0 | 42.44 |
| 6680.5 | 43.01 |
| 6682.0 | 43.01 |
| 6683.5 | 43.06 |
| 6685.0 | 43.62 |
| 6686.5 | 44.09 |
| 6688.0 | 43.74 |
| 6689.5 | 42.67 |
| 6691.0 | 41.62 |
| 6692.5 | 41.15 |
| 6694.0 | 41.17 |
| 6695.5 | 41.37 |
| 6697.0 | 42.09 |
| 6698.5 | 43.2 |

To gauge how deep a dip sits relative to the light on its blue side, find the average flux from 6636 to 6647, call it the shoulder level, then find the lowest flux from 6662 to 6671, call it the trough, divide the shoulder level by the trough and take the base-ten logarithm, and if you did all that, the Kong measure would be 0.032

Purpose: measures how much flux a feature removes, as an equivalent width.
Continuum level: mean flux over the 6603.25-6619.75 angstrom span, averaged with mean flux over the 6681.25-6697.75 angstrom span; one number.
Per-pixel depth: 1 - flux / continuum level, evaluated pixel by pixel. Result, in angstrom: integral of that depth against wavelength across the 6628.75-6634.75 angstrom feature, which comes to -0.18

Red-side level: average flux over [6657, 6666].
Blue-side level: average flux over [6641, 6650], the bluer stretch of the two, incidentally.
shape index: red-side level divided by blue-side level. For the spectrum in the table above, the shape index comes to 0.987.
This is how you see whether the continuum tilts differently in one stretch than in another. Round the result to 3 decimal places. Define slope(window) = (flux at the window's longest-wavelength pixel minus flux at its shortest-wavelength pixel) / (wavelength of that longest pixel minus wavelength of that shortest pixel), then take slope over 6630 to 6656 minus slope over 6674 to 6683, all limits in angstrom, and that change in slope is -0.193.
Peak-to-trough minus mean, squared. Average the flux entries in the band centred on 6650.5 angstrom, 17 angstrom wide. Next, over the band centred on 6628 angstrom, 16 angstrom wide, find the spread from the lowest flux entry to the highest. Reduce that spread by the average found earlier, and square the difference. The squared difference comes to 1669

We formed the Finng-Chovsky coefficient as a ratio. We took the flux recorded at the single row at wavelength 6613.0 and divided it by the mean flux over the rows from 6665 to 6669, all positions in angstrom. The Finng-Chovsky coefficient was 1.021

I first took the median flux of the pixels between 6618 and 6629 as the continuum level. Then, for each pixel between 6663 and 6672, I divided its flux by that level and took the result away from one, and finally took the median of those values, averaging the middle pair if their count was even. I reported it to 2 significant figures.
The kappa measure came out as 0.052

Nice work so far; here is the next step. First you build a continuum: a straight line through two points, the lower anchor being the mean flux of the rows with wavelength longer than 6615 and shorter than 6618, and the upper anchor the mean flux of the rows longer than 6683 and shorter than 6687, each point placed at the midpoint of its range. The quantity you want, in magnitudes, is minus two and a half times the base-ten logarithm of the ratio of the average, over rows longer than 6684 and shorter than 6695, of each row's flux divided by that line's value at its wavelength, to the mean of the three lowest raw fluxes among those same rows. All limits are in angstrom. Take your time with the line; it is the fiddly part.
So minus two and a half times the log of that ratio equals 4.07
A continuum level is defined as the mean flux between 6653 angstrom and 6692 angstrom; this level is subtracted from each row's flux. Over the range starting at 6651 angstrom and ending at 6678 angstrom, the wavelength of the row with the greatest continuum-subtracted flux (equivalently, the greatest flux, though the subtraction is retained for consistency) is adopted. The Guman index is 6662.5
